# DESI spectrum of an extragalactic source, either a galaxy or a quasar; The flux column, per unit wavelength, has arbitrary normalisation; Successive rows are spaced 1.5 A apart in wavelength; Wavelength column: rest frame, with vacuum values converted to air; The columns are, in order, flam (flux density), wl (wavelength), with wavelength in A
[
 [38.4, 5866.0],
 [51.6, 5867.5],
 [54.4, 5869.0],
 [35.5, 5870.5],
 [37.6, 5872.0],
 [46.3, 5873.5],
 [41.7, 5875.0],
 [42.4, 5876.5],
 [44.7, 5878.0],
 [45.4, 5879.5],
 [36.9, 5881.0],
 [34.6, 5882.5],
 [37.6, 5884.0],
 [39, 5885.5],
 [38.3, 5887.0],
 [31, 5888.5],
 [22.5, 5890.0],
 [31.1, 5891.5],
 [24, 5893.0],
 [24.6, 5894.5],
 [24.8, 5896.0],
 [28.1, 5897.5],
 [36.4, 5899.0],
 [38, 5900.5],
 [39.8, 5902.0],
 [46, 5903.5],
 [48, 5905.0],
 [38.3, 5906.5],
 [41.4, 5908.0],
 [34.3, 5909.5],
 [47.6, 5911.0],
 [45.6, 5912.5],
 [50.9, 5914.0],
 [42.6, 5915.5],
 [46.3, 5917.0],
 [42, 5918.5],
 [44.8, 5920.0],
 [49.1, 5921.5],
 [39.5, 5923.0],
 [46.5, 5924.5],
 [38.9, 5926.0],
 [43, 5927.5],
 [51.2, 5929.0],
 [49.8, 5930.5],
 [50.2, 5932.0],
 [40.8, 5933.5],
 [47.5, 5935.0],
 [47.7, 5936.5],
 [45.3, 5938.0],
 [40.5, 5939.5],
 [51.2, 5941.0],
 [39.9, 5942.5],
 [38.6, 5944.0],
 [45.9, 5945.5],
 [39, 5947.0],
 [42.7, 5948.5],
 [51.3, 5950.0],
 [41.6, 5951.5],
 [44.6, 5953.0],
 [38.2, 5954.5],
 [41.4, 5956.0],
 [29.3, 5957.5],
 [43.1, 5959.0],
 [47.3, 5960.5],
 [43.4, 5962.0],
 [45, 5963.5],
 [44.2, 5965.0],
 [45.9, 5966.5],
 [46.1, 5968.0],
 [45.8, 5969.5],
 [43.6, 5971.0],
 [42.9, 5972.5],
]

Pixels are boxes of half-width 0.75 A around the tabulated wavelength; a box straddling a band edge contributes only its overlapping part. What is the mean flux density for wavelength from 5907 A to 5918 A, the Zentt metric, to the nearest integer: 44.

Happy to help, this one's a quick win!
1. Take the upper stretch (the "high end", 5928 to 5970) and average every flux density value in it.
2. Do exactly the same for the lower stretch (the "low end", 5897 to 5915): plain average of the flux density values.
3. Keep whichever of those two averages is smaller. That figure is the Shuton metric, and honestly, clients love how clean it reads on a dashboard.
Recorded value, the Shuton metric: 41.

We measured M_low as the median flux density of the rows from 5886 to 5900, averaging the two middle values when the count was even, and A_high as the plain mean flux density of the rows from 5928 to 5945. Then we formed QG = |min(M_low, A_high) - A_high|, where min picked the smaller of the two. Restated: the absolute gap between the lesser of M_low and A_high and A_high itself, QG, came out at 18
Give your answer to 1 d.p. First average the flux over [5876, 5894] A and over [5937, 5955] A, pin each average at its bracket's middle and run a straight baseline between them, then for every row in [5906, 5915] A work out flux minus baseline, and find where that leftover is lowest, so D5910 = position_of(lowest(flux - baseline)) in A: 5909.5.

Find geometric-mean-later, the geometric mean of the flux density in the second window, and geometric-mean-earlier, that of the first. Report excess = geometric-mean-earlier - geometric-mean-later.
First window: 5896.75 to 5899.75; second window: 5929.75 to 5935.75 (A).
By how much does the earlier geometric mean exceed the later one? -15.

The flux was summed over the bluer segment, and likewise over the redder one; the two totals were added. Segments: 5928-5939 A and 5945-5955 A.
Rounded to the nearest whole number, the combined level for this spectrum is 636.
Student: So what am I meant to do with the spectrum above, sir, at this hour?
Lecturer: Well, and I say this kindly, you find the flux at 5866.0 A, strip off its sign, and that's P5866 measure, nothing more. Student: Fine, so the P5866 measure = 38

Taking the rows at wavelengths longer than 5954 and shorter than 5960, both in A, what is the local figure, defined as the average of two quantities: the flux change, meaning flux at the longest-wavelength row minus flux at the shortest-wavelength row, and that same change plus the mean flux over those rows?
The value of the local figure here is 24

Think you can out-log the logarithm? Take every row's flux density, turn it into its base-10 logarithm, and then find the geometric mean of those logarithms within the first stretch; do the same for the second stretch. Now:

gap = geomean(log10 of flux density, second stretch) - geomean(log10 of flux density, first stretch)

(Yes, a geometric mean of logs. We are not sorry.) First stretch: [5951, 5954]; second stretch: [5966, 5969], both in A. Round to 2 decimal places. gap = 0.03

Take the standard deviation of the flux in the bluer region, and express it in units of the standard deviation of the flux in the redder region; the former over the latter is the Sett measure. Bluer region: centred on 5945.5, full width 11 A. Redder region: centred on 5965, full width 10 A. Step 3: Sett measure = 4.2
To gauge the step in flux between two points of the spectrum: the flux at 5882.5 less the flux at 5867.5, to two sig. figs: -17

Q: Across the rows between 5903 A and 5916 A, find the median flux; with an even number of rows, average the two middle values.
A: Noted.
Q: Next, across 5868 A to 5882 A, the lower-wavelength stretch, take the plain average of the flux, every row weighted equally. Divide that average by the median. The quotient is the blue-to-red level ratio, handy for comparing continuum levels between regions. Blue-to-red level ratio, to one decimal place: 0.9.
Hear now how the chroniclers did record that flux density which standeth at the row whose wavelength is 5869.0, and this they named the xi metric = 54.4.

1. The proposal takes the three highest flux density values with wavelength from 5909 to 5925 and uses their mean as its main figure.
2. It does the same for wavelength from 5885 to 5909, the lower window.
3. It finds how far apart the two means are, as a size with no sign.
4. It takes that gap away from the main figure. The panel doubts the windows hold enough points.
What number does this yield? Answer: 45.1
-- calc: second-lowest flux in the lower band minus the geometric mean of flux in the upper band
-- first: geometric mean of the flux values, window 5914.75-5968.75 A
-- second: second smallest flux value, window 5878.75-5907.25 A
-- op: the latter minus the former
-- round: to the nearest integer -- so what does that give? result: -20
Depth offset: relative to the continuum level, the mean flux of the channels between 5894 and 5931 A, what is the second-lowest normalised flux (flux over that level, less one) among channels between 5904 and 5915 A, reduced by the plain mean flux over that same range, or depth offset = -43.8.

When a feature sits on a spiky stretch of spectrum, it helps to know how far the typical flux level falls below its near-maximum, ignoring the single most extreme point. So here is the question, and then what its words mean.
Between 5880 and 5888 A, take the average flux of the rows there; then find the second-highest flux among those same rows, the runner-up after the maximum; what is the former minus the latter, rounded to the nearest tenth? -1.0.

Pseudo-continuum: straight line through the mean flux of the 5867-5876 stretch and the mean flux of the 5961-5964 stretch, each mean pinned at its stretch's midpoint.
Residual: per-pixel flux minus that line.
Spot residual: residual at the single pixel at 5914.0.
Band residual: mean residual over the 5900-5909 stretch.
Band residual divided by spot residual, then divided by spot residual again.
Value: -0.1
